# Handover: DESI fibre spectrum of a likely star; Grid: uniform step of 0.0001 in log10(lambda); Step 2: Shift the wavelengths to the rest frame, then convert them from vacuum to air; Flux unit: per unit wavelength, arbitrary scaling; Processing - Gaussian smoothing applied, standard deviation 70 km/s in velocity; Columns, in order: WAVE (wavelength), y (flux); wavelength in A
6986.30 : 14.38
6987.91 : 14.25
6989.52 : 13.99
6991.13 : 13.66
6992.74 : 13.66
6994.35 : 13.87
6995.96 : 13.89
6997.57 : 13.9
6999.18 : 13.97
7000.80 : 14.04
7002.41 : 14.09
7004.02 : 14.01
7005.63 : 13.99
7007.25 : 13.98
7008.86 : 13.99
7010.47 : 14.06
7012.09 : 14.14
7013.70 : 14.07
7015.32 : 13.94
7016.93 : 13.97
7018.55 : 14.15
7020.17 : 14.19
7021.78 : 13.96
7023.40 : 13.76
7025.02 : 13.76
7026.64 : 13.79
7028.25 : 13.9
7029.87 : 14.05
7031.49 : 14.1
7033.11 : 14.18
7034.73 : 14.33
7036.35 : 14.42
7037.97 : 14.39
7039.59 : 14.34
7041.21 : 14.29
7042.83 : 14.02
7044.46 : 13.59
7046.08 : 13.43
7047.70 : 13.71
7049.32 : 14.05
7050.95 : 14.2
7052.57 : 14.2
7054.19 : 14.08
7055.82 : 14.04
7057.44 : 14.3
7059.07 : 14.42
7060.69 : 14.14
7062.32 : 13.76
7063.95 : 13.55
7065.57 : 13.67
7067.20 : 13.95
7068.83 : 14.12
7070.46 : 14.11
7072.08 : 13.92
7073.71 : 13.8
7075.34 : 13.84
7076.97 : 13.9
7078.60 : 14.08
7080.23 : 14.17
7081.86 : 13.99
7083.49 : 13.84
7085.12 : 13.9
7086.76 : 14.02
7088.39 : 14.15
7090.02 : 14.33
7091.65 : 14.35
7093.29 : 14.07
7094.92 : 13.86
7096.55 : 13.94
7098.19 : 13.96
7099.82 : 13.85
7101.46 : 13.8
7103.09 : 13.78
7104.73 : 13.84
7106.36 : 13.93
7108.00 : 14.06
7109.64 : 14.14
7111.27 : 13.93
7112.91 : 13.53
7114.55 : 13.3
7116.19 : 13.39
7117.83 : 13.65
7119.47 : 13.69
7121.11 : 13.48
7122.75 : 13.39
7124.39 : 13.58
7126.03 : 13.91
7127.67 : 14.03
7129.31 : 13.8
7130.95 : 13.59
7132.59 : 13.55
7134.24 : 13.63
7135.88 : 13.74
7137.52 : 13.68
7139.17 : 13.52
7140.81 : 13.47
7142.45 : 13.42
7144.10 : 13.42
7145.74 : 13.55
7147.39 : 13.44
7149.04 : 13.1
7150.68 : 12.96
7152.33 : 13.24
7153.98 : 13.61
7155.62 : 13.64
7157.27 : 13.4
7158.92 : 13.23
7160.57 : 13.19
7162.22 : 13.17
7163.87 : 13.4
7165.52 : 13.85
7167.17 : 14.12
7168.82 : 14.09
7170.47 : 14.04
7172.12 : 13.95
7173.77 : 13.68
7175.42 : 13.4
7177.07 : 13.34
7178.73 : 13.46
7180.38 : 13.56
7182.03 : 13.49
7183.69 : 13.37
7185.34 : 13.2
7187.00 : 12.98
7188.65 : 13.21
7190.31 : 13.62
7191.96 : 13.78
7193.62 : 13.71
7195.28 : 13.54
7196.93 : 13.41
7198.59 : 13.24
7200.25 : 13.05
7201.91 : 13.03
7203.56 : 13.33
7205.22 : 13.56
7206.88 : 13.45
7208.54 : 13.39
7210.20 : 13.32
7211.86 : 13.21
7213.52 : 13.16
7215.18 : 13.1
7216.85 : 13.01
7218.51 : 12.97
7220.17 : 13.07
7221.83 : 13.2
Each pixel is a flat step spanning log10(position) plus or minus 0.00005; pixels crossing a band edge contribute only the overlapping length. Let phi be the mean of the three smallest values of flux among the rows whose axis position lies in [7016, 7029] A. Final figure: 13.8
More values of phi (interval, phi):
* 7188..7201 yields 13.2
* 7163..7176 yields 13.5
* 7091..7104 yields 13.8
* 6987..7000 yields 13.7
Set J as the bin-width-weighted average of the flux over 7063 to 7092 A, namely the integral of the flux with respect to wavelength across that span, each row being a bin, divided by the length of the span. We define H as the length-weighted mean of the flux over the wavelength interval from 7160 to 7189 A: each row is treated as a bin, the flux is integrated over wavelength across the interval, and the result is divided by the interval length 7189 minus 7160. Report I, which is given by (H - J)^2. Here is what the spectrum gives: 0.19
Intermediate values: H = 13.54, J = 14.0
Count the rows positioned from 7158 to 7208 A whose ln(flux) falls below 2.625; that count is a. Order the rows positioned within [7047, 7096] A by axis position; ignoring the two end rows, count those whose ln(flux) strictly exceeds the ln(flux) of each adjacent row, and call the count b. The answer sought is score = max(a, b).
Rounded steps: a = 25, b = 4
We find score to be 25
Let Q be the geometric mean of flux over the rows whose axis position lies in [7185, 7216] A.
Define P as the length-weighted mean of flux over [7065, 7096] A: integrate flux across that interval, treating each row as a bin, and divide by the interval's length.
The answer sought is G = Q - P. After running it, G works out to -0.7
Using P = 14.01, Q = 13.3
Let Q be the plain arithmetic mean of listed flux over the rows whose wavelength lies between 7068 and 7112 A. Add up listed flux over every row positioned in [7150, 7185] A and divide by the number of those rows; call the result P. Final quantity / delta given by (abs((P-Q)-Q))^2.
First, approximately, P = 13.5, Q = 14.0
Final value 209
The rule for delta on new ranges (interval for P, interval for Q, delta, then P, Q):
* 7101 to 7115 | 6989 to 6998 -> 192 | 13.8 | 13.8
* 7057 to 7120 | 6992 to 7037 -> 198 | 13.9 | 14.0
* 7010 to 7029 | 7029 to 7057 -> 201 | 14.0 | 14.1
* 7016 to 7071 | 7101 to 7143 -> 178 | 14.0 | 13.7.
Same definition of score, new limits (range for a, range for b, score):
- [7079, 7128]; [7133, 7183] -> 10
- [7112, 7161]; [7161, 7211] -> 28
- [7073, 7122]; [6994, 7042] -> 9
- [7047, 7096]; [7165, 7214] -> 5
